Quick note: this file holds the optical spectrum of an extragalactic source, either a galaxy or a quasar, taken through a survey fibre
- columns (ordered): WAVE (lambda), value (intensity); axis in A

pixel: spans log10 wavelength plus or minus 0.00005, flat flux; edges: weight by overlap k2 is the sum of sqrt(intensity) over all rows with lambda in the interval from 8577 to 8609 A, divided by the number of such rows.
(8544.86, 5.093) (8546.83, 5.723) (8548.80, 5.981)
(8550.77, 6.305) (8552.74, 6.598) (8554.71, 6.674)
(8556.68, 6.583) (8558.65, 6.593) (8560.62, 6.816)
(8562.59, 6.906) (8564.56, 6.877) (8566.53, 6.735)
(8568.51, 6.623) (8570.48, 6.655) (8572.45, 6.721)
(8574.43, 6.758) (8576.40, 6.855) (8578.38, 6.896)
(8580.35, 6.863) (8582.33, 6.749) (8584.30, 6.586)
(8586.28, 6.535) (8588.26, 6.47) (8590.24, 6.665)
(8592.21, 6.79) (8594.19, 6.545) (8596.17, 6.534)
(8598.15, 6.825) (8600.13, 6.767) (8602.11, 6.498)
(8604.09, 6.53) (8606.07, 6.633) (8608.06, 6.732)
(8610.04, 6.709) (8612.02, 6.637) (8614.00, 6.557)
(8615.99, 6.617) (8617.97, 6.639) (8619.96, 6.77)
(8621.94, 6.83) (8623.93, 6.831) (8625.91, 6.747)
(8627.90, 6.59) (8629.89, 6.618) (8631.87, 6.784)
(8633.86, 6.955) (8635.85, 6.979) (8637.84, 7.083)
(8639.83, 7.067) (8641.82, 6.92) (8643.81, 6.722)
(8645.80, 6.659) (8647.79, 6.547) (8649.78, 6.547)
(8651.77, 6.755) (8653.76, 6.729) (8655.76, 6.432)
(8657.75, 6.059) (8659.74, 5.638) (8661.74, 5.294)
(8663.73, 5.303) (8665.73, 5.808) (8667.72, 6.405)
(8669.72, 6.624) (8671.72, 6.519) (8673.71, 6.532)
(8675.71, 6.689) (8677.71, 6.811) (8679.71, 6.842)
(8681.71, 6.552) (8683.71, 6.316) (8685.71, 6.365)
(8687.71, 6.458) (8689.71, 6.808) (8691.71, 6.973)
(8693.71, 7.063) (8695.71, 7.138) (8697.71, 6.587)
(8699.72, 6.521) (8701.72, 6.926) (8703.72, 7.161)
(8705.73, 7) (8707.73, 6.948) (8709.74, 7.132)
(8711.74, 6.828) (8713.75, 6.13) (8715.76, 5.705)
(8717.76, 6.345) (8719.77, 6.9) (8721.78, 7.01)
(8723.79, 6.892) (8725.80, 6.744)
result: 2.58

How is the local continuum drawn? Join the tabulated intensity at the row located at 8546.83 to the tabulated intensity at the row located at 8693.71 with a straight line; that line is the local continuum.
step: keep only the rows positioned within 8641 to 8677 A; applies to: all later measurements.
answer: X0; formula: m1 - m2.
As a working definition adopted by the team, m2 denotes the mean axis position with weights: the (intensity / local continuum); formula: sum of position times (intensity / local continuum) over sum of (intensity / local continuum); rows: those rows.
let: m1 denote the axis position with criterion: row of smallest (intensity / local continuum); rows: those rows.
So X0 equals 5.4 A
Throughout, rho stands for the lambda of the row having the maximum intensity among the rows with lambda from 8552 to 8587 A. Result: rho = 8562.59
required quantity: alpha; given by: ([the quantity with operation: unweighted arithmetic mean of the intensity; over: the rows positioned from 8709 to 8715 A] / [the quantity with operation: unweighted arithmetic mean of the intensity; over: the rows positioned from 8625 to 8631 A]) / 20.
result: 0.0503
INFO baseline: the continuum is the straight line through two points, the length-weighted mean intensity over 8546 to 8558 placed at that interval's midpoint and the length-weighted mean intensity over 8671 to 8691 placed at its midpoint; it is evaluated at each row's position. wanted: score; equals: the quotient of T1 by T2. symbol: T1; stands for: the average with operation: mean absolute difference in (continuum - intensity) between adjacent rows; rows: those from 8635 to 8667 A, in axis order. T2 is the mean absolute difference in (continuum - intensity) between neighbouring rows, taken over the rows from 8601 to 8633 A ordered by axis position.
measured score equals 2.6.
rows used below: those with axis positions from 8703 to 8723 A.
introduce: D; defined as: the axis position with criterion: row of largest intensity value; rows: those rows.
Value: 8703.72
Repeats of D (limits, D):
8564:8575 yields 8564.56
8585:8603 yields 8598.15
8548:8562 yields 8560.62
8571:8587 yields 8578.38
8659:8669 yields 8667.72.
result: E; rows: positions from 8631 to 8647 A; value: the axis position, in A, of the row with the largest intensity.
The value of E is 8637.84 A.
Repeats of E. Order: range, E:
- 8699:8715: 8703.72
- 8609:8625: 8623.93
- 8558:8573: 8562.59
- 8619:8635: 8633.86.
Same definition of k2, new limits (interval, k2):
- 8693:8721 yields 2.60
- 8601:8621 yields 2.58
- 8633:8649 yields 2.62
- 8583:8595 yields 2.57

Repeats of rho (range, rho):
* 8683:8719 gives 8703.72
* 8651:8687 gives 8679.71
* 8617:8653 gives 8637.84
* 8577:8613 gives 8578.38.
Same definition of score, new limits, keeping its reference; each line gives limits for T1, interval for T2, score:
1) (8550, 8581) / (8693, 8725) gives 0.3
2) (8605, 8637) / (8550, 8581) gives 0.9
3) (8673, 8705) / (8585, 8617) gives 1.7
